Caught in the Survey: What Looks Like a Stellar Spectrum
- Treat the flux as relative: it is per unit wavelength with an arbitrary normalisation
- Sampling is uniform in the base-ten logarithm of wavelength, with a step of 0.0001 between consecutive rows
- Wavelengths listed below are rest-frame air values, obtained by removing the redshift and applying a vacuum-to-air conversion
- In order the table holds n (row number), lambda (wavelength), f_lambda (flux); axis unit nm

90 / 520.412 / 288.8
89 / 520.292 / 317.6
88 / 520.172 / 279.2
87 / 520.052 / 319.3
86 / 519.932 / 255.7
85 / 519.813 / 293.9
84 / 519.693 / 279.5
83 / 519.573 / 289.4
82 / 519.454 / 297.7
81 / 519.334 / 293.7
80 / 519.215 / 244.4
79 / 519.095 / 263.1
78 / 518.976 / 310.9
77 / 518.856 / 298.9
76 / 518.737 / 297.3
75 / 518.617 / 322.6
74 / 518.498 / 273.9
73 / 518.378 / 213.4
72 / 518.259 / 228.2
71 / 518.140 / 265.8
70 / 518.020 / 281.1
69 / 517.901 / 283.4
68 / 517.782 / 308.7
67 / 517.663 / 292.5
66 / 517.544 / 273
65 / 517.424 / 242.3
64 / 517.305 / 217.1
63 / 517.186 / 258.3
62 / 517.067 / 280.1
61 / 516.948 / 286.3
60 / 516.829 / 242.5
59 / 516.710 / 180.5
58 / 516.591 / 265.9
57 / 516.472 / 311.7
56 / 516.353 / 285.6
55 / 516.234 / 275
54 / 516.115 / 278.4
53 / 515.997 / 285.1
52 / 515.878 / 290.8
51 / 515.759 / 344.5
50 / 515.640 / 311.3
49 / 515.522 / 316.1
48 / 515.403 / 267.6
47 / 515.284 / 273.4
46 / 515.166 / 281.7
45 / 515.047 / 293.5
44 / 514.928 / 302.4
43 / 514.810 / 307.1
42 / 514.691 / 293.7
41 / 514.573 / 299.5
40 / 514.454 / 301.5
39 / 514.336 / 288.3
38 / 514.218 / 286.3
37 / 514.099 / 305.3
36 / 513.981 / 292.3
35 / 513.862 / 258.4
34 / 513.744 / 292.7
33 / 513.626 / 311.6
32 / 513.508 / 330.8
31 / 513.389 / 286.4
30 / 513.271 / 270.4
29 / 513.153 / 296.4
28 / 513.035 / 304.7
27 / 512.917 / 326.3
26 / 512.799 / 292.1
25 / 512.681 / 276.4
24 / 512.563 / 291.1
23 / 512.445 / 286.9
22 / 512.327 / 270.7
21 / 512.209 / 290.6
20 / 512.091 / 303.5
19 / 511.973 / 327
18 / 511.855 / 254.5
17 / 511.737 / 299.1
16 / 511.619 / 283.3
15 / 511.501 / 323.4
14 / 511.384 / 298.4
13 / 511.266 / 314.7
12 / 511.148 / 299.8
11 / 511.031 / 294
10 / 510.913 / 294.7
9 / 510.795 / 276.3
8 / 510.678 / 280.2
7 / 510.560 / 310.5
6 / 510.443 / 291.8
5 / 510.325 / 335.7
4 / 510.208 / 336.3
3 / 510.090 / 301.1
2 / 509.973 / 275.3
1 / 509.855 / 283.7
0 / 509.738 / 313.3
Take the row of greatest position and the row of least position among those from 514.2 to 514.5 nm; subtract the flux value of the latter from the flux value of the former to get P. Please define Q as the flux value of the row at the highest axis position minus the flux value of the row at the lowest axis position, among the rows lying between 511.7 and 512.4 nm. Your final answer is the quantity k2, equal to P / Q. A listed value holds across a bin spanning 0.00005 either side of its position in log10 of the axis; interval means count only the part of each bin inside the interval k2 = -0.5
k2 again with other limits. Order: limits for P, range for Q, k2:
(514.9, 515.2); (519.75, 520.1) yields -0.8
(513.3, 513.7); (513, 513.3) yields -0.7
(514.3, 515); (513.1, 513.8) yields -3.8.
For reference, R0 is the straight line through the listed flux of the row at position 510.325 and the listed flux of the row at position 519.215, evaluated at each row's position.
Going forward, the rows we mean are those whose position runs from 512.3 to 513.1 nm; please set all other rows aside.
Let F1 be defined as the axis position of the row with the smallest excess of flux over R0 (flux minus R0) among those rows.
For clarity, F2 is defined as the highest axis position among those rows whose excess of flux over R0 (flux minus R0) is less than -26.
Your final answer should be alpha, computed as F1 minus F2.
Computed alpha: -0.35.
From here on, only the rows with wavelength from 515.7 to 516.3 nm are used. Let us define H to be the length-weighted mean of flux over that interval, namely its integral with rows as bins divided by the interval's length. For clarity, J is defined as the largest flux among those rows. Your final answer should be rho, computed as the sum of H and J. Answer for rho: 639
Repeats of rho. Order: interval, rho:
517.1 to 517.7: 549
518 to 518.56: 532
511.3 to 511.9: 617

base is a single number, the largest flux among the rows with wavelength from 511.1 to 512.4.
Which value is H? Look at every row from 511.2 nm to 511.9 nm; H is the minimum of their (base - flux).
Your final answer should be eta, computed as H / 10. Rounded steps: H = 4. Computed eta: 0.4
